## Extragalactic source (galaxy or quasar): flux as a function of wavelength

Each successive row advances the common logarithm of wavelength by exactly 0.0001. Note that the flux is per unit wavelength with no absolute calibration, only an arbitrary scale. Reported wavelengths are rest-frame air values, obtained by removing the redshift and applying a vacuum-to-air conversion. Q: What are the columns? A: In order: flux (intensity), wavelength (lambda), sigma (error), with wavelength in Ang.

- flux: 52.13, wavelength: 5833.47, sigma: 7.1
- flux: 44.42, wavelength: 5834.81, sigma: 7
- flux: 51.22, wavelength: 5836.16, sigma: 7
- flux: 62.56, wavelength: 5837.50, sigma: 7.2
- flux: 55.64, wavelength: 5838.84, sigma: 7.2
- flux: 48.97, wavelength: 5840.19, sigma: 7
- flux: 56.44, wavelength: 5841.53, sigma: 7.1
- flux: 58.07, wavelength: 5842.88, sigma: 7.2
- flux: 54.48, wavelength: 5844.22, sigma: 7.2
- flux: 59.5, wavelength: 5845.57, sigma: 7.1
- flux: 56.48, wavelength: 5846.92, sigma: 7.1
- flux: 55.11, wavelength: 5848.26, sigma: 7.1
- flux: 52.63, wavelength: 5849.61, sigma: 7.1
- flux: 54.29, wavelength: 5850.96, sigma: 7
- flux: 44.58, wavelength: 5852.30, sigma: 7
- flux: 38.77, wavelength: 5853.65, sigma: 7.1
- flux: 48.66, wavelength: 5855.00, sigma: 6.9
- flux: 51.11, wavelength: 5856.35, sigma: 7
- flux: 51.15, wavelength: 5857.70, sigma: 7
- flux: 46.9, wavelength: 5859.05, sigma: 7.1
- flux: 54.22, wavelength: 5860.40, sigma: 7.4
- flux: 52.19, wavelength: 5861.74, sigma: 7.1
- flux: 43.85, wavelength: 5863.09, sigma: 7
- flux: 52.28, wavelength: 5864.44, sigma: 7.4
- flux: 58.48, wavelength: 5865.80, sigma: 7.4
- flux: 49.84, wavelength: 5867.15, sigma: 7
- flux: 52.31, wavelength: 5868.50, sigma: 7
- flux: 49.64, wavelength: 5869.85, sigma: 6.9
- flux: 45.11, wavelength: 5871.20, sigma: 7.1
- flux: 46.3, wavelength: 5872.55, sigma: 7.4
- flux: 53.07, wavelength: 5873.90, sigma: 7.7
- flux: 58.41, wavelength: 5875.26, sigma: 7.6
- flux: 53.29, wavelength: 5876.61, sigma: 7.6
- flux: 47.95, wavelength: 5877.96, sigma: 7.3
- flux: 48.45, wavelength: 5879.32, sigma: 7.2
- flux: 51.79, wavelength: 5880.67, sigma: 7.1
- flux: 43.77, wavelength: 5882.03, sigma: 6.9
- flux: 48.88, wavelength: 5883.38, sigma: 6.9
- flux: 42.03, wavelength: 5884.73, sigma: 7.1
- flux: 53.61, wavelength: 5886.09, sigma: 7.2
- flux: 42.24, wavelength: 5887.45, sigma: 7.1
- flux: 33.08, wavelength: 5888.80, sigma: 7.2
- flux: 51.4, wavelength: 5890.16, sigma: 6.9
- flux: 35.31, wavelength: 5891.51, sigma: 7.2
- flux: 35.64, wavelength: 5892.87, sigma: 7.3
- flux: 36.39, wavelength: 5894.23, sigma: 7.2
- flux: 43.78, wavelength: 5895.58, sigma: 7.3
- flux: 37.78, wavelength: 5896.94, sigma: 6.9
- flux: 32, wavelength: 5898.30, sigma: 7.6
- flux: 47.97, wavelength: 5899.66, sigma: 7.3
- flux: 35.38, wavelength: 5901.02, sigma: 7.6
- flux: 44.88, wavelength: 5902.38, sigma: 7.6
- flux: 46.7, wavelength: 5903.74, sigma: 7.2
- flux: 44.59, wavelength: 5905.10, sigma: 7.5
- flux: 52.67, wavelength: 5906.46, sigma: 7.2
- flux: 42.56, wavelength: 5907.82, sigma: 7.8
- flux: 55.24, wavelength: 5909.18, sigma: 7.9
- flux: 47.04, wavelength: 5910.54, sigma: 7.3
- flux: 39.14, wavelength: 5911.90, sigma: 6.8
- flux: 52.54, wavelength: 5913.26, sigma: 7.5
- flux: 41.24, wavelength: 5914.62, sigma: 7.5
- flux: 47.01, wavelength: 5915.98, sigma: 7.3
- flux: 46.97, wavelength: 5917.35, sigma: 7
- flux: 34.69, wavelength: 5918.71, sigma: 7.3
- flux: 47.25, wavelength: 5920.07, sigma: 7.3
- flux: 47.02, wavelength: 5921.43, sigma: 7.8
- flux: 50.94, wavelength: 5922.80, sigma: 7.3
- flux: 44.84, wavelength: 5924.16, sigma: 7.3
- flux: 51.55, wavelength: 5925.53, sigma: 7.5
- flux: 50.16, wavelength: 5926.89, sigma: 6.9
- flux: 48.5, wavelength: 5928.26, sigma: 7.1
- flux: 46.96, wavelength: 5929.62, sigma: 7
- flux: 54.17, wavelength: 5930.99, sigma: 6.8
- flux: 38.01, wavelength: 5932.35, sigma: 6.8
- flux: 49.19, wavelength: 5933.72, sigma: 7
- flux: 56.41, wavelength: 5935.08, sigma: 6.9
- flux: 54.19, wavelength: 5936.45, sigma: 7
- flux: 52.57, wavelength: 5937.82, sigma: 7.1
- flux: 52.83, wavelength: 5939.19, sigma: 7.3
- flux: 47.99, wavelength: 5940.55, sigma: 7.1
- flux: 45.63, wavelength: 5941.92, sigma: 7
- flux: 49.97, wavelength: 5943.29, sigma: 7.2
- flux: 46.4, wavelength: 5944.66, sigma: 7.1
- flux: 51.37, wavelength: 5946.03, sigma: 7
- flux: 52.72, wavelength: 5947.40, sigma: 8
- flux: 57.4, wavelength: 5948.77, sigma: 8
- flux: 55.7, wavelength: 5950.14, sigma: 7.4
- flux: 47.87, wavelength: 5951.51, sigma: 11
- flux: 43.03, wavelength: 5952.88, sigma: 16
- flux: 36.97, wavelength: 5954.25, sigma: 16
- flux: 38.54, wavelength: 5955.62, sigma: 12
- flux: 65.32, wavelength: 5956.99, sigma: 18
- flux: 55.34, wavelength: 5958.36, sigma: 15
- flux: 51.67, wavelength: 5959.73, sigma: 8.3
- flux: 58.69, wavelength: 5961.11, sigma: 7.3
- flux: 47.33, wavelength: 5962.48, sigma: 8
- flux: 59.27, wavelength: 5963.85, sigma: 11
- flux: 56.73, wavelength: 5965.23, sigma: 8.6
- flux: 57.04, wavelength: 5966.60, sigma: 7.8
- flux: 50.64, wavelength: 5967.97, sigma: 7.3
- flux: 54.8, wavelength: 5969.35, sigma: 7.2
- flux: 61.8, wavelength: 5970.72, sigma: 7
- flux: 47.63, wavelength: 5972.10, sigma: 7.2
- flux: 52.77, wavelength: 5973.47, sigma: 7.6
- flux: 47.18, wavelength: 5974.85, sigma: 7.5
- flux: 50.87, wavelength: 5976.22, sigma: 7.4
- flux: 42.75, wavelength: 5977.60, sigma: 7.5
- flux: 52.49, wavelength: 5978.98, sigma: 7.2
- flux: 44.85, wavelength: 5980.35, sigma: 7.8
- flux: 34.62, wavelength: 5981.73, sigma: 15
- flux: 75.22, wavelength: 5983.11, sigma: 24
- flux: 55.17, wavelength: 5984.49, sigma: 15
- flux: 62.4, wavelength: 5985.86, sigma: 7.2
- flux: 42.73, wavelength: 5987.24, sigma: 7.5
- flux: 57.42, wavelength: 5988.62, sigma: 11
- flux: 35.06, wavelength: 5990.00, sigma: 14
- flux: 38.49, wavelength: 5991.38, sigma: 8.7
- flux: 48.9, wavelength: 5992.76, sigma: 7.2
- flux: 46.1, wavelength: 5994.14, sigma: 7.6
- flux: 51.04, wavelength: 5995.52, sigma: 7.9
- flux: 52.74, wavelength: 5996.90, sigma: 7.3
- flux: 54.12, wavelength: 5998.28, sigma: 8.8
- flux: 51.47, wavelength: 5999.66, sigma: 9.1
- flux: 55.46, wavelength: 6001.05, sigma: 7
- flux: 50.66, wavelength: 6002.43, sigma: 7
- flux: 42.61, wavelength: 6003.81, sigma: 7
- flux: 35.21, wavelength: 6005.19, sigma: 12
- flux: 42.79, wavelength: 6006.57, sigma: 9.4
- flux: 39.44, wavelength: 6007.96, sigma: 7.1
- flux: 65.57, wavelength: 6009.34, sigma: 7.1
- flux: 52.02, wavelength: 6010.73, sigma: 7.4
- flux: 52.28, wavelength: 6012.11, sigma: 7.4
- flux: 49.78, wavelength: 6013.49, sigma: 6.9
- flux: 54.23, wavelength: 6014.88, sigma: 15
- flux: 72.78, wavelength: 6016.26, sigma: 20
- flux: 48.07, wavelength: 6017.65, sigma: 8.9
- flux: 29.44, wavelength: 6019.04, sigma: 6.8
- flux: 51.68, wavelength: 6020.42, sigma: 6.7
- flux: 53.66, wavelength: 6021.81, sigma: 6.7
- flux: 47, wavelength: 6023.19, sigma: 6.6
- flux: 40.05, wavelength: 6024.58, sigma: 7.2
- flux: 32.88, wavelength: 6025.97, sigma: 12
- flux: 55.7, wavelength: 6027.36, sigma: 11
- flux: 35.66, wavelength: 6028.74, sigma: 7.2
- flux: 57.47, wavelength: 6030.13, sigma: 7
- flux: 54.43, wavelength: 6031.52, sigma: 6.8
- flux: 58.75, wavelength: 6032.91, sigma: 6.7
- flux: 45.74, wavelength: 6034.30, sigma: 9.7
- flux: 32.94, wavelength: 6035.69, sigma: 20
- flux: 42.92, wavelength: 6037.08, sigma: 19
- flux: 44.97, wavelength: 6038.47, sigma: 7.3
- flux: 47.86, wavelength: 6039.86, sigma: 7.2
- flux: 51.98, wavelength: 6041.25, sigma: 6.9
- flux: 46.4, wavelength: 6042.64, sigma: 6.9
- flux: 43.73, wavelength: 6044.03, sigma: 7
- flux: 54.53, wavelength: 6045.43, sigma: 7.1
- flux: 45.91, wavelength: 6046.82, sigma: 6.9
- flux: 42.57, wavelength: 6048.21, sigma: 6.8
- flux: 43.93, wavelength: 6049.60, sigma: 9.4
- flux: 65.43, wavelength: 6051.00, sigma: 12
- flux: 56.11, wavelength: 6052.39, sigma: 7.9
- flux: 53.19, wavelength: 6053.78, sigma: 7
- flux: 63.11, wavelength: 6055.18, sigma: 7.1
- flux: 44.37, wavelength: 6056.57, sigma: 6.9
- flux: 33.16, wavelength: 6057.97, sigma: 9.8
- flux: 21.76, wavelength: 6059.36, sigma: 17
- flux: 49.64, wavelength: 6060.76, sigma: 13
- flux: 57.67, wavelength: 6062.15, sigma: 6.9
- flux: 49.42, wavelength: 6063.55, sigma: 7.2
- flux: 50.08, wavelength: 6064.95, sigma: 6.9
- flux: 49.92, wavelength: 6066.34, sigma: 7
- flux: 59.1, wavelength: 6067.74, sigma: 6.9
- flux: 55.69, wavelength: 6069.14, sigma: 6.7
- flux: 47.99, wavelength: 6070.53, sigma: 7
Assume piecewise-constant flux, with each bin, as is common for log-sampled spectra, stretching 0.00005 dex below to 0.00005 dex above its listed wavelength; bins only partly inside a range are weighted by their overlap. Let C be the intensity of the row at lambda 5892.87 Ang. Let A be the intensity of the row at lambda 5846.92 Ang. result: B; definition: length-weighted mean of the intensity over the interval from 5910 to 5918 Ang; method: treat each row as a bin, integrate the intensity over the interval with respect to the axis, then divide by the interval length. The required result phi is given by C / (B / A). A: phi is 44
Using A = 56.48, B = 46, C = 35.64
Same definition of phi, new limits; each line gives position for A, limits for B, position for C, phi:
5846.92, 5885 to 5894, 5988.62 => 78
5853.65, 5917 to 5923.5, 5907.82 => 36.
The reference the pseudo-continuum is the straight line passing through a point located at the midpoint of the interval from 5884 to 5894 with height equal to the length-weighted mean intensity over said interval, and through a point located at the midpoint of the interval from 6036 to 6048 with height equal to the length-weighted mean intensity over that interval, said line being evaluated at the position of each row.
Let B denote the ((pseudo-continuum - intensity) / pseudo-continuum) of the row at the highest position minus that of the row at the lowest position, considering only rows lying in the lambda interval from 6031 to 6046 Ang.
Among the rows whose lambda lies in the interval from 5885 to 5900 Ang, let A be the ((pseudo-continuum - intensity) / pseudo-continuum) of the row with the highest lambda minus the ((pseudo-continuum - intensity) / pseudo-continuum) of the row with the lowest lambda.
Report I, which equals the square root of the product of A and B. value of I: 0.04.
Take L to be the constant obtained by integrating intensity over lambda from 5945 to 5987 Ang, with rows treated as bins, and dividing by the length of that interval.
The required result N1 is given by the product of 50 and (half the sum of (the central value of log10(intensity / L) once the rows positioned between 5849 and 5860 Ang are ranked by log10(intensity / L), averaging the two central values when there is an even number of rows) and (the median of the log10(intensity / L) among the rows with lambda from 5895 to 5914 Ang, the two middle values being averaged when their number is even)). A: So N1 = -2.1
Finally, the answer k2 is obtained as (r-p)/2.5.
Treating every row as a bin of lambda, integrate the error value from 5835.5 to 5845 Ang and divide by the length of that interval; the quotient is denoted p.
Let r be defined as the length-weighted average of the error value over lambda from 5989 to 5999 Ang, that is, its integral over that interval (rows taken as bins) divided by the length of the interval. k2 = 0.69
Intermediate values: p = 7.13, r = 8.9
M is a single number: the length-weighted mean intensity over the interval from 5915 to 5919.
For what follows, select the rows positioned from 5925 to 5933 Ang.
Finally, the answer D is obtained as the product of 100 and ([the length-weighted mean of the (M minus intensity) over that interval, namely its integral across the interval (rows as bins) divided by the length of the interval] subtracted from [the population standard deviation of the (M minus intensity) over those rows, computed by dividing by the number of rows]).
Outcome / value 977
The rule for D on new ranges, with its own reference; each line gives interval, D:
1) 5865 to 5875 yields 1164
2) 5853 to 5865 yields 987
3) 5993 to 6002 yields 1107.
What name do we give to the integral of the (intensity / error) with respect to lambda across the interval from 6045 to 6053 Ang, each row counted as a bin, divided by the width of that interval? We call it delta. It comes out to 6.25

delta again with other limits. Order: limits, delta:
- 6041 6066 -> 6.22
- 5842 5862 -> 7.32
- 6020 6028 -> 5.98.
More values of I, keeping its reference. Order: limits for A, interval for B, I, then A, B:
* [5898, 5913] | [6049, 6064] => 0.13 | -0.2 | -0.11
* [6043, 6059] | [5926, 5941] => 0.12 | 0.2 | 0.06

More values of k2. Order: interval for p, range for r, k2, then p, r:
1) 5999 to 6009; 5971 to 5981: -0.35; 8.32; 7.4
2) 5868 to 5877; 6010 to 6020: 1.16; 7.33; 10.2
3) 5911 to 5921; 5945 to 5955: 1.25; 7.26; 10.4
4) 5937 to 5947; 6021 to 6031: 0.43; 7.13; 8.2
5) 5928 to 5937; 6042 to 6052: 0.43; 6.94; 8.0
